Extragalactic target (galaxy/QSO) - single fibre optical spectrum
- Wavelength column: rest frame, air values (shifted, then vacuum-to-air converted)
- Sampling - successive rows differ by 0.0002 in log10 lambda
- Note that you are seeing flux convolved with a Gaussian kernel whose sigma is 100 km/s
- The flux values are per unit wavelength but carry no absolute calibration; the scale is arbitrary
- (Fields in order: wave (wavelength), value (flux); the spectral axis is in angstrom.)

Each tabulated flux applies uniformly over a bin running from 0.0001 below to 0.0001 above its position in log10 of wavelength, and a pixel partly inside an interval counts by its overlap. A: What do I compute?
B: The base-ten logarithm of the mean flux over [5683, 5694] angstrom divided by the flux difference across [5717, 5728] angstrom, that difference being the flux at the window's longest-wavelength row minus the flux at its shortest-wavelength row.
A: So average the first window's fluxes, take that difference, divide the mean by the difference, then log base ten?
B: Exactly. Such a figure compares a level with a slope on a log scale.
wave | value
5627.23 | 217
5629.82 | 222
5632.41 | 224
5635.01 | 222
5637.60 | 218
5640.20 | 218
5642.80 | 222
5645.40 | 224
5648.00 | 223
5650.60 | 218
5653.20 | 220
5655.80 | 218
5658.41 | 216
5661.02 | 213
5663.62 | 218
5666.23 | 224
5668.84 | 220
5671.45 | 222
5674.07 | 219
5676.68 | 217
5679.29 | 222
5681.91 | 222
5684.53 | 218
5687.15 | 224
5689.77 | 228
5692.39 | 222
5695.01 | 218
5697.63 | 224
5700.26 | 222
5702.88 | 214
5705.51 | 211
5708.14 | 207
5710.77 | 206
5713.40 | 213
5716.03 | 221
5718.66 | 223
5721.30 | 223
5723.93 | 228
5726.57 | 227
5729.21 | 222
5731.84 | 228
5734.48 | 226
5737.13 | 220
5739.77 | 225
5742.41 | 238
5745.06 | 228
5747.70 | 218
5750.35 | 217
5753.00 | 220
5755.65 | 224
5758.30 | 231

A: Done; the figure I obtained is 1.7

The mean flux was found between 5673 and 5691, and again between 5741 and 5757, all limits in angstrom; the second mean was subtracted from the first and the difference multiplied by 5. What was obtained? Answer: -14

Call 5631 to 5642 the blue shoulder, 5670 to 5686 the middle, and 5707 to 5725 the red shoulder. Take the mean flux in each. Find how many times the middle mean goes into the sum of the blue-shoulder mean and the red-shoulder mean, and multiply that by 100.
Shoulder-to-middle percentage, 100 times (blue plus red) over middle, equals 199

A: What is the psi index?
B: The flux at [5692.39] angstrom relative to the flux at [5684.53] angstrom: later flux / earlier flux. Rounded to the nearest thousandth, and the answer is 1.018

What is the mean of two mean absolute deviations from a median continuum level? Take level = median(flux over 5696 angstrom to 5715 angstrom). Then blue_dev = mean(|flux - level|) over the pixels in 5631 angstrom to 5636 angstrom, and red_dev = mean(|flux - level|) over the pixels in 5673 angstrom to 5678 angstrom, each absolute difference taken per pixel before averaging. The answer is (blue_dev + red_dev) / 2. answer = 7.5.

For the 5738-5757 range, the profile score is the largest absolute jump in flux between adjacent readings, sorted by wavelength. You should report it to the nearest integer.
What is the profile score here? 13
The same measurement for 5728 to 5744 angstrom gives 13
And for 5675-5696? 6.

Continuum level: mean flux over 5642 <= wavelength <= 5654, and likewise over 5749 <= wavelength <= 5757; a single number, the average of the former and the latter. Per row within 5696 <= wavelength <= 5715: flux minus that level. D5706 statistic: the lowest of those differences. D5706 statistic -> -15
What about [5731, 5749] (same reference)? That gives -3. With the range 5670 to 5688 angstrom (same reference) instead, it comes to -4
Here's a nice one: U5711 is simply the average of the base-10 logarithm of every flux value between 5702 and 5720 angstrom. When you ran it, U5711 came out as 2.33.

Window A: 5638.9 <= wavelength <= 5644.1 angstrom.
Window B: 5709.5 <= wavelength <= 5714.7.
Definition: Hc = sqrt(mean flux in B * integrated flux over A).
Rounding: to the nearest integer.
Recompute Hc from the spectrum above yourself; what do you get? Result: 489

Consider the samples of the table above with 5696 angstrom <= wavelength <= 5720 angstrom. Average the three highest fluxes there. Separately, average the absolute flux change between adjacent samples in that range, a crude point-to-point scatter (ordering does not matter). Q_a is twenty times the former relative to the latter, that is 1019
